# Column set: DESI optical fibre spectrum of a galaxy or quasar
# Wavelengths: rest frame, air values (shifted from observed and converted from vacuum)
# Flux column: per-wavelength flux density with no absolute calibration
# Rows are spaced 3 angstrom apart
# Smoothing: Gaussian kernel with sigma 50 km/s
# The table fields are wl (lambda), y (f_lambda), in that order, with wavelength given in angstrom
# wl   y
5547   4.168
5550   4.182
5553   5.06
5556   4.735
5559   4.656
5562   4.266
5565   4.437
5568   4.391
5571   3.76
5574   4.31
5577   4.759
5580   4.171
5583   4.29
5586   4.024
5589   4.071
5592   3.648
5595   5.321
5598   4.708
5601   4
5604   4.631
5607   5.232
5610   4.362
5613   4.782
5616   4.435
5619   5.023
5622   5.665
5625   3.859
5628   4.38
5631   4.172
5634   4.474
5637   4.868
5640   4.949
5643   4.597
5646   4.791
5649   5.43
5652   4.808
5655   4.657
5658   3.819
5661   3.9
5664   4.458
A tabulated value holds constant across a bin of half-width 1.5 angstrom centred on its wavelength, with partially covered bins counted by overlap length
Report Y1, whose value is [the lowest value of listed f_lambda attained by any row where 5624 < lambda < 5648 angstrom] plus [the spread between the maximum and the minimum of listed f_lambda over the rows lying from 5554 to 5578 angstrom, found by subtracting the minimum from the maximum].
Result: 4.86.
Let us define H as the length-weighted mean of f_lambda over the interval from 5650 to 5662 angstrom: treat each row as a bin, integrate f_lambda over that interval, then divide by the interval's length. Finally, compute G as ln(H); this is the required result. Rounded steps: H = 4.36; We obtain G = 1.47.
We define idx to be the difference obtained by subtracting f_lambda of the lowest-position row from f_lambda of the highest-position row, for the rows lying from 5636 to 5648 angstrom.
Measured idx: -0.1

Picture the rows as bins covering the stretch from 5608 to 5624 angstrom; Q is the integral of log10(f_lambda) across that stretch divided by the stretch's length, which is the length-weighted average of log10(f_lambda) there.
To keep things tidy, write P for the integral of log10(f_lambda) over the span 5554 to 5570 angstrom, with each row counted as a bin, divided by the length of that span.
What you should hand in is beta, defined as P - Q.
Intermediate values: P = 0.652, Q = 0.68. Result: -0.03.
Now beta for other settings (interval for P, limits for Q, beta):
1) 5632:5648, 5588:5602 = 0.04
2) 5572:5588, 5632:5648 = -0.04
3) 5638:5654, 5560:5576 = 0.06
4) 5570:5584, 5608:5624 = -0.05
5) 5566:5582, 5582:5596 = 0.01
